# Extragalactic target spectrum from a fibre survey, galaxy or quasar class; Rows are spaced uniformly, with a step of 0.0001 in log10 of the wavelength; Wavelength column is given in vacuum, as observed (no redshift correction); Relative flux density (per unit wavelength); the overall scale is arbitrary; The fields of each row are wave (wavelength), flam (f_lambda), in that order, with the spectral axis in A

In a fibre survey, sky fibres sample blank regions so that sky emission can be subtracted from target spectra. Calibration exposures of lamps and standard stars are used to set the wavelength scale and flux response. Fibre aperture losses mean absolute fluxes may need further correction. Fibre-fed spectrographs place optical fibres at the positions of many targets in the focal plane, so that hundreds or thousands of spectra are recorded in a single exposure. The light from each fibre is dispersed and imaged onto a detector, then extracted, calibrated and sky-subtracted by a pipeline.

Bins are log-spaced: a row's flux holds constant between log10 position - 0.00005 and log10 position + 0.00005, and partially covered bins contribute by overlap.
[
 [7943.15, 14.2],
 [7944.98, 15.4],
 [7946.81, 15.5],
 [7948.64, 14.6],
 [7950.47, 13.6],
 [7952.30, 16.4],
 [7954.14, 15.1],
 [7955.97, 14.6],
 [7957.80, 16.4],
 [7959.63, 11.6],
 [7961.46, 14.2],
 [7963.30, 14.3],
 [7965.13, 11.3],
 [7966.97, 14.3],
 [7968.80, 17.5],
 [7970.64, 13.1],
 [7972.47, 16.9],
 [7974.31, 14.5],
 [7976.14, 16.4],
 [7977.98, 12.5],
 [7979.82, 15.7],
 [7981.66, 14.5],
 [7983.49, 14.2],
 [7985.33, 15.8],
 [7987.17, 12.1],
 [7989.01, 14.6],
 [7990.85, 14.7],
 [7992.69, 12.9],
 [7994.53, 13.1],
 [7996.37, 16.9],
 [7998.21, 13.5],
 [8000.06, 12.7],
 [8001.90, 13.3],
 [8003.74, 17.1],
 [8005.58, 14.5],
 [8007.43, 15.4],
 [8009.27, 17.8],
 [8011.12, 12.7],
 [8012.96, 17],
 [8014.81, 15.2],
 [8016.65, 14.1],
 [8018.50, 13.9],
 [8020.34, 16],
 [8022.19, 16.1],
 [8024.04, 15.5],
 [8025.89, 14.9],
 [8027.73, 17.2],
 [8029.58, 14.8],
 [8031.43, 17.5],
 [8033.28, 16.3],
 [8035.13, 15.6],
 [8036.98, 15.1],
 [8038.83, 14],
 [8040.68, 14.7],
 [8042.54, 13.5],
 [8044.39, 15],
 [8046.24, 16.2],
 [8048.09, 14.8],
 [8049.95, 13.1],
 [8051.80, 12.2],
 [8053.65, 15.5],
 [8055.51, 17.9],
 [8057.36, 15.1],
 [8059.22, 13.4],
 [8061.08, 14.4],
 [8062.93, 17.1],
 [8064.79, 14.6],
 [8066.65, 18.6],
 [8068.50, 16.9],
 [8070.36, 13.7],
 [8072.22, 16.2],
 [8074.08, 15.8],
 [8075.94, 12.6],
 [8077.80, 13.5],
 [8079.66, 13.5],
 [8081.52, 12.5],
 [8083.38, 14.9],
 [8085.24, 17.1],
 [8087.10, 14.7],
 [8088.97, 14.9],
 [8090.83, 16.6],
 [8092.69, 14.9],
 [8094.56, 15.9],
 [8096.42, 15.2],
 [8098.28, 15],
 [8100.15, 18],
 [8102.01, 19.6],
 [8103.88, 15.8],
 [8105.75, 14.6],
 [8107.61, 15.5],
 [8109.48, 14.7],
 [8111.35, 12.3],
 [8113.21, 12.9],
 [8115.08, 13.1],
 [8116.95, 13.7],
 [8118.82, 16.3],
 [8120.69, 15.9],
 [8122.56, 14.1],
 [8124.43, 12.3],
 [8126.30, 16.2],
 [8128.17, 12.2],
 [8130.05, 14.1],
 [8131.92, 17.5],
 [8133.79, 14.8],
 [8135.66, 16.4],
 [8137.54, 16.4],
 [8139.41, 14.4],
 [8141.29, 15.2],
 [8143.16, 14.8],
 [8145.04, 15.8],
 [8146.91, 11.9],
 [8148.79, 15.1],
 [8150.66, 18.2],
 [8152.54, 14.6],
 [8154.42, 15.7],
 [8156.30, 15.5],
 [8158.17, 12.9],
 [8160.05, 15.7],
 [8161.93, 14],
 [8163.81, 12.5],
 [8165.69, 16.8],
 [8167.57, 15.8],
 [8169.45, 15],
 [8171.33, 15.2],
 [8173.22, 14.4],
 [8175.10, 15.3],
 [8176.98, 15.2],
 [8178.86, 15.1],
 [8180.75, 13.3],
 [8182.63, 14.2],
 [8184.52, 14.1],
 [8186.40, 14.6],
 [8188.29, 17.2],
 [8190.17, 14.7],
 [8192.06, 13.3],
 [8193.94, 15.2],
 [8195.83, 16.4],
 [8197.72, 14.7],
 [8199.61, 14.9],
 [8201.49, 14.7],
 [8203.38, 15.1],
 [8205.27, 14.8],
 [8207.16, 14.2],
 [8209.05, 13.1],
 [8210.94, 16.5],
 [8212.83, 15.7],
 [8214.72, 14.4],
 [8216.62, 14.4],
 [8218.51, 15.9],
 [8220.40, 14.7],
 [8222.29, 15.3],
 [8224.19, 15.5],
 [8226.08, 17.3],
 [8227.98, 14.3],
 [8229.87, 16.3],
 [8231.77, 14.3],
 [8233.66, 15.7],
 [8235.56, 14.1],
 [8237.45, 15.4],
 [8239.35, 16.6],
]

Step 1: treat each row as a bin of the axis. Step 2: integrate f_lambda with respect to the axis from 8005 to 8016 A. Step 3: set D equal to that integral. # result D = 170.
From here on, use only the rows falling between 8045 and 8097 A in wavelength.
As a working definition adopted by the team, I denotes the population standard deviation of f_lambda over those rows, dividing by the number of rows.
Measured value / 1.62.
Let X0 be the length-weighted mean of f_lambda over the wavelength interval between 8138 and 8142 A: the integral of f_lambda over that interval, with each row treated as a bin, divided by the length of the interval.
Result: 15.0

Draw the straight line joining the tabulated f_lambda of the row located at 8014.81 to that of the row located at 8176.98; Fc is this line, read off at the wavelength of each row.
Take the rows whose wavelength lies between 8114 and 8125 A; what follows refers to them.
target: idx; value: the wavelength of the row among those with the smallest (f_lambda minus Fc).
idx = 8124.43 A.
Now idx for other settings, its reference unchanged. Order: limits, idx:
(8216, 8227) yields 8216.62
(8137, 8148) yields 8146.91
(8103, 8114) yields 8111.35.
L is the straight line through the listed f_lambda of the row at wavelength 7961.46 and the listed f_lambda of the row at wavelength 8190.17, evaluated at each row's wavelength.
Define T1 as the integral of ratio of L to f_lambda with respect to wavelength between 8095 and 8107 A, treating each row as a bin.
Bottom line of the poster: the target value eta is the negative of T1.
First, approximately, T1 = 10.8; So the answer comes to -11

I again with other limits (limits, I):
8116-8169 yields 1.59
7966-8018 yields 1.65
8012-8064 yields 1.37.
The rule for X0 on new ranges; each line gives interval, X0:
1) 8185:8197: 15.2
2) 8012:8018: 15.3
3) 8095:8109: 16.2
